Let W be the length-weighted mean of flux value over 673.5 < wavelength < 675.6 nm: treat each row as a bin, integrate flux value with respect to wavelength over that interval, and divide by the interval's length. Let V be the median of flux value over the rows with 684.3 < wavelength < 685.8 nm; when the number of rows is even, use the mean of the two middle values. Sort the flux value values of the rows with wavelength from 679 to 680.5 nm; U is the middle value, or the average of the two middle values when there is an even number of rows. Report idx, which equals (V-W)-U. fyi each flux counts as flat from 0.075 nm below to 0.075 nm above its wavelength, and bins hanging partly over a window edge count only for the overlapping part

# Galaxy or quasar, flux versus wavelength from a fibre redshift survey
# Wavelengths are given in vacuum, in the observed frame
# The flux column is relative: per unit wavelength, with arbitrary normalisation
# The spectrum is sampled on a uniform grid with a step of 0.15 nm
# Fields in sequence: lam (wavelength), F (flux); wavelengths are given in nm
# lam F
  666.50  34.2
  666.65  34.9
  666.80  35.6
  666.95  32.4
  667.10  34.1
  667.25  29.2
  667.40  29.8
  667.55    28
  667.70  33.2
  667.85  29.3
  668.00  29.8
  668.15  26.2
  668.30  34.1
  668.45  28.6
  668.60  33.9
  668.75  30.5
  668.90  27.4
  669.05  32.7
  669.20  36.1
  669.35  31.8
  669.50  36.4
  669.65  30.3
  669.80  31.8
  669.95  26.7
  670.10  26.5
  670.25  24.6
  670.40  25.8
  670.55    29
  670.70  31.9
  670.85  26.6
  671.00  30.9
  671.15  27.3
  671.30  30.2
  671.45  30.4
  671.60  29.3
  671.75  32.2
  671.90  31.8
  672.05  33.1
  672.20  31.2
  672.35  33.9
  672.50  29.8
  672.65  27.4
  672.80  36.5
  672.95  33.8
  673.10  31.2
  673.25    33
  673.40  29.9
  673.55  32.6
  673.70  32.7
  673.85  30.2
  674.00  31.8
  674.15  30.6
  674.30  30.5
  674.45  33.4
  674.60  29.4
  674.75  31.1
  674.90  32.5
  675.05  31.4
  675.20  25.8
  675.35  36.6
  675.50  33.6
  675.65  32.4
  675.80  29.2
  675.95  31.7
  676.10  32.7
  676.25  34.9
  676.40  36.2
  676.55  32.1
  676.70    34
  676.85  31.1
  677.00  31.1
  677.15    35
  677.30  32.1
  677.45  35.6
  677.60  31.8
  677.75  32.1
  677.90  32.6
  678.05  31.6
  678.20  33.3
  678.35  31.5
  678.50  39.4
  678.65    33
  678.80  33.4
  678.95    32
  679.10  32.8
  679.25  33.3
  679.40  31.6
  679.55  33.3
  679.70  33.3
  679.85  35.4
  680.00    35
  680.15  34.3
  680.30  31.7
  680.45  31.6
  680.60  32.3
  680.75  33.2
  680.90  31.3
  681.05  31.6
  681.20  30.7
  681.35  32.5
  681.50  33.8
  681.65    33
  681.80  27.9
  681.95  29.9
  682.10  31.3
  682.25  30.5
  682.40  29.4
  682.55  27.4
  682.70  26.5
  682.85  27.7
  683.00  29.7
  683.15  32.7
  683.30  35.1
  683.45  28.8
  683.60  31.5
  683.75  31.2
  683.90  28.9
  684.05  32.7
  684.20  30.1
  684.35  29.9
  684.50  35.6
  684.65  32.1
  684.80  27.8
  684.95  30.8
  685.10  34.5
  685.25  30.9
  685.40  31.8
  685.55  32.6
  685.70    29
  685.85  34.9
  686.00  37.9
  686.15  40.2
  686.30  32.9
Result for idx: -33.5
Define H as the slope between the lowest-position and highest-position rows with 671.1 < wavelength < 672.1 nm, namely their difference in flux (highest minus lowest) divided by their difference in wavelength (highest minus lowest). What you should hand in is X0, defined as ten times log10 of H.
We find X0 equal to 8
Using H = 6.4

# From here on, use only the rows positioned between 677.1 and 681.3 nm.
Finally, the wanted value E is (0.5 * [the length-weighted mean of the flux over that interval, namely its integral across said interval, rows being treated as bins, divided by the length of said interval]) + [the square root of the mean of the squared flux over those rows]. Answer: 50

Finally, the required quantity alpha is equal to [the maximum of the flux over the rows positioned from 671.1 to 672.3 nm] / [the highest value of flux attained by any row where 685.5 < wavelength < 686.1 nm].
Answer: 0.87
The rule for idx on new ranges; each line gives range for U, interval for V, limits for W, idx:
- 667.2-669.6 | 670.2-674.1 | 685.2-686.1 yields -32.2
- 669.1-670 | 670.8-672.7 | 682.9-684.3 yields -32.5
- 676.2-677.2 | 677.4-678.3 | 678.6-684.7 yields -33.3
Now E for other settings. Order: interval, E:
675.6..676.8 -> 49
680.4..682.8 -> 46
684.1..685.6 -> 47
